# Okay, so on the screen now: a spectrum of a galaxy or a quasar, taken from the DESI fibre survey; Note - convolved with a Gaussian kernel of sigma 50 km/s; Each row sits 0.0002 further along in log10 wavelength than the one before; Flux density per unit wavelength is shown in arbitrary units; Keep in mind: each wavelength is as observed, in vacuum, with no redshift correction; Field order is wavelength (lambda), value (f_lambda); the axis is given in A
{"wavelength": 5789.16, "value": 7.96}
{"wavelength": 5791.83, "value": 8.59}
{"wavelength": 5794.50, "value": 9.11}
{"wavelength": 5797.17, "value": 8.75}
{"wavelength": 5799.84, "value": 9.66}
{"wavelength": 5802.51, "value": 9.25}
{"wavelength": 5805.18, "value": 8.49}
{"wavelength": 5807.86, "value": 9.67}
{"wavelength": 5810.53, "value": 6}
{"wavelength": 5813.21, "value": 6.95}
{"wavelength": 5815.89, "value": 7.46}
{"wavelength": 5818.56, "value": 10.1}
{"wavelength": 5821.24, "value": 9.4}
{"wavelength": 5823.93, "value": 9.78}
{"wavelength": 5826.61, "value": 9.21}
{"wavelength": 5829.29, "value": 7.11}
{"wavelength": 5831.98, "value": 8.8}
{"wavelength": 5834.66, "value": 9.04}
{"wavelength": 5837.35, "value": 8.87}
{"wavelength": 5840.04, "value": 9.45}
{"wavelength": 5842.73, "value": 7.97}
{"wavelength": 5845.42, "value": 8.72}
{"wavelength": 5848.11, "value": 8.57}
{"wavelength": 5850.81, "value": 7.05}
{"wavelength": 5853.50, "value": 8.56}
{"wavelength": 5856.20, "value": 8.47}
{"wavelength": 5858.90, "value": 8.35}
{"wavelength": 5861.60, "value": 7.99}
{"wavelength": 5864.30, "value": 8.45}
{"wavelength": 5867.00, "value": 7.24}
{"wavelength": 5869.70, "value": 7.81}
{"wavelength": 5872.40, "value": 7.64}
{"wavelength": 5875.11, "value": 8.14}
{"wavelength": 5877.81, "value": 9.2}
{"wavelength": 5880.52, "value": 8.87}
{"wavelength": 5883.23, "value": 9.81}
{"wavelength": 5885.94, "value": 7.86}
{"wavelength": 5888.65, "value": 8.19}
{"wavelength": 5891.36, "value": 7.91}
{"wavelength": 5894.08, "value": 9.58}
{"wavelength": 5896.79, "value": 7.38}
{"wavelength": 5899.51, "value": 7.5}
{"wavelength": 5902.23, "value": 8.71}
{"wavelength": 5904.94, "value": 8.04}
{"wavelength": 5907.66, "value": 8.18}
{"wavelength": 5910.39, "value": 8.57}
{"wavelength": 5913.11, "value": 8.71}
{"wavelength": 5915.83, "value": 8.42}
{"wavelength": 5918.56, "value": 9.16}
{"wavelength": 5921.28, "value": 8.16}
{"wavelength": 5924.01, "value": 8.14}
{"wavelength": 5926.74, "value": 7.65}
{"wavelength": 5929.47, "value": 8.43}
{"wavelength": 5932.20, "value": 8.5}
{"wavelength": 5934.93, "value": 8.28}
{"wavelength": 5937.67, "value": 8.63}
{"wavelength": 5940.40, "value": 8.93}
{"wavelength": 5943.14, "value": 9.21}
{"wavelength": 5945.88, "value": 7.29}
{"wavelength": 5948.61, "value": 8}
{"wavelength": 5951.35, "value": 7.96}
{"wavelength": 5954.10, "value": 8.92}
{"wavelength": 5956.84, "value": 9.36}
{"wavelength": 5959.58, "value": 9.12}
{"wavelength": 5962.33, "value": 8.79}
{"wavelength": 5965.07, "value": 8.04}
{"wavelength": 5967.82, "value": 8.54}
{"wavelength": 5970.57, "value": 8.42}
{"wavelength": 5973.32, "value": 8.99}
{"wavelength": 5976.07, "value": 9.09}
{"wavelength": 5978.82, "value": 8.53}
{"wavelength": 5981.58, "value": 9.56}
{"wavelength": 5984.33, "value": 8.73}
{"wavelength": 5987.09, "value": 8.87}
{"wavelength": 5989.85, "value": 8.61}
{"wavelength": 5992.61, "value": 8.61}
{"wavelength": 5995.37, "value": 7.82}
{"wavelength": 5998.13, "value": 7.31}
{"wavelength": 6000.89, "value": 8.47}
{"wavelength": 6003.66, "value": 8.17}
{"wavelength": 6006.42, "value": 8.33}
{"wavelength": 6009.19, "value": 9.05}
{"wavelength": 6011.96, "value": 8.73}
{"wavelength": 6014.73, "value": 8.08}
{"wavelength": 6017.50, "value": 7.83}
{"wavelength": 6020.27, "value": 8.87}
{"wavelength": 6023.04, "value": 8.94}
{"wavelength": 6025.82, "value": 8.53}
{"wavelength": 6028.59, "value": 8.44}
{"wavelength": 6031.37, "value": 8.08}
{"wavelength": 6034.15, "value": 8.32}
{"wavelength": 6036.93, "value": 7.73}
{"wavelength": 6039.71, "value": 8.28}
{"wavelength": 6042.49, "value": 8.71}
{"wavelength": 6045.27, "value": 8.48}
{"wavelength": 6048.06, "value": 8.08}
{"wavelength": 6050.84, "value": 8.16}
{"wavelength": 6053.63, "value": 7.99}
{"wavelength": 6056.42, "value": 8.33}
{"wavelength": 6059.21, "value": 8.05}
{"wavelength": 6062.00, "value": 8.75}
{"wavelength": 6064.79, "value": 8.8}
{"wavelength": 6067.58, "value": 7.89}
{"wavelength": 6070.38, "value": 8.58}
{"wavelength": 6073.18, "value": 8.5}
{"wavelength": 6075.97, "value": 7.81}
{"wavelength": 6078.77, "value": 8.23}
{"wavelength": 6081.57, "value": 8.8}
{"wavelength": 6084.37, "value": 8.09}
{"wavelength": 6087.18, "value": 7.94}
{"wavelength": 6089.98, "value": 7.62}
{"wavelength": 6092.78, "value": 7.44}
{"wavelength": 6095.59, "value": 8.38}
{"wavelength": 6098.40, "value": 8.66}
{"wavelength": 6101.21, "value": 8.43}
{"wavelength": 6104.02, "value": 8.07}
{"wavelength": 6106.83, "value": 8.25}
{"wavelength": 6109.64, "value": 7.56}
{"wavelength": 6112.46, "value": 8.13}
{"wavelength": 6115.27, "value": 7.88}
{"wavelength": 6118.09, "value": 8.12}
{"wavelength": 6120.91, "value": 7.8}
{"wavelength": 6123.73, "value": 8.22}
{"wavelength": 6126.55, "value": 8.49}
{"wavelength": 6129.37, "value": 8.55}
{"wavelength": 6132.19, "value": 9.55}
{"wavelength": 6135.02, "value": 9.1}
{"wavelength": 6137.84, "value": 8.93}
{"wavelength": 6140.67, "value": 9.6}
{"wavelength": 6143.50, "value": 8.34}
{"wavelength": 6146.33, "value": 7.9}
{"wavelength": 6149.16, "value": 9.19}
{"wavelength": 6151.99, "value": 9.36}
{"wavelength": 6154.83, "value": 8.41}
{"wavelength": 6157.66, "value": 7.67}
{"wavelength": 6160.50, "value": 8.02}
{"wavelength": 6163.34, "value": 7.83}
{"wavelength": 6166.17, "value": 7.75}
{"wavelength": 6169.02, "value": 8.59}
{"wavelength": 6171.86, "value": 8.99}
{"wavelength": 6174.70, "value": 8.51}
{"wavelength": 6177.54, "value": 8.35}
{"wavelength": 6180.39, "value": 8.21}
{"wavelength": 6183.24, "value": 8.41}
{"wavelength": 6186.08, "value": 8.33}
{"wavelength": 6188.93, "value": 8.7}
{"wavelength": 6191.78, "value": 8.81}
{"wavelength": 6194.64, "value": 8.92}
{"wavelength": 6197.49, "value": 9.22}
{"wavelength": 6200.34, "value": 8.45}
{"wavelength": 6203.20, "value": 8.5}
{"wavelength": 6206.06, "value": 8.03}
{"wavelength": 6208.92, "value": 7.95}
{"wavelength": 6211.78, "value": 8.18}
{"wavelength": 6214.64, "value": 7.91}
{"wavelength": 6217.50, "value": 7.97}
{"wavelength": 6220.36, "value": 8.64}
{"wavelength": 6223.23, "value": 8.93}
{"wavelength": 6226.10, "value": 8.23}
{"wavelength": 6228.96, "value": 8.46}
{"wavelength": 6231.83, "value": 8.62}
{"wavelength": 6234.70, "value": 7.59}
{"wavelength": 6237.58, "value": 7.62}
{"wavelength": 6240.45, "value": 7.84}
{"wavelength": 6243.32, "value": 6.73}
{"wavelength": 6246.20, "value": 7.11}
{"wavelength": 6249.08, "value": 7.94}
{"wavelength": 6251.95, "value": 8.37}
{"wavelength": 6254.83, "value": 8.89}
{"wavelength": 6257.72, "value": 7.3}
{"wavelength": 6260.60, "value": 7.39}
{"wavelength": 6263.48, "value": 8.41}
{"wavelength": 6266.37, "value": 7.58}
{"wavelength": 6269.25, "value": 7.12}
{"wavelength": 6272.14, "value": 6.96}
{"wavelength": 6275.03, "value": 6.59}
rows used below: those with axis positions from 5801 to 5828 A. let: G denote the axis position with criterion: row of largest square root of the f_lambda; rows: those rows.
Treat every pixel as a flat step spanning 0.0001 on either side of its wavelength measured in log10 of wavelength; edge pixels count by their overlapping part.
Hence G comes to 5818.56 A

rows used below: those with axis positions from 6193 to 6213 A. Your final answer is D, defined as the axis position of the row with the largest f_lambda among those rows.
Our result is 6197.49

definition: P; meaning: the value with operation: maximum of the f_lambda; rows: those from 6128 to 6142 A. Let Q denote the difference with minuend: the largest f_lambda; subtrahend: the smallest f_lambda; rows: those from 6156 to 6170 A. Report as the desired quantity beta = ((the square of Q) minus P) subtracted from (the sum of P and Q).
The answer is 19.3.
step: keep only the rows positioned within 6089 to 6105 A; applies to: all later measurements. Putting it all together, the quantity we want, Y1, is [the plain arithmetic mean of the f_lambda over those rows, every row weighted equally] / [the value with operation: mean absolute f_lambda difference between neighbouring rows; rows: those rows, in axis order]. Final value 20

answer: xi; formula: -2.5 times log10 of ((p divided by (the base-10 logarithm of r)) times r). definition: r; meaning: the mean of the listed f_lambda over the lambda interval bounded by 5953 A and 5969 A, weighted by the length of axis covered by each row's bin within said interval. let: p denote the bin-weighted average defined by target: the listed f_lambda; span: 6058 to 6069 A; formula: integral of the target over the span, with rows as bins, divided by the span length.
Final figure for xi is -4.73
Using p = 8.38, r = 8.8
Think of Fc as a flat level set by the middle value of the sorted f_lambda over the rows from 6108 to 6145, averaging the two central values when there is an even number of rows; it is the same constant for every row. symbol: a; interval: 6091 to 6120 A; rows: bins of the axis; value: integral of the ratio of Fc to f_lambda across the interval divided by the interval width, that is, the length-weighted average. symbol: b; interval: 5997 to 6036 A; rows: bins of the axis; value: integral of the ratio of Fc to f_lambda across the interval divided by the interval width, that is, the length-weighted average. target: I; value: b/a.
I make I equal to 0.97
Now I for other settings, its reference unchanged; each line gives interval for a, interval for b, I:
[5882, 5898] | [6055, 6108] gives 1.02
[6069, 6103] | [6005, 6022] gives 0.97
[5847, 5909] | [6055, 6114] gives 1.00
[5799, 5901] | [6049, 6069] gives 1.01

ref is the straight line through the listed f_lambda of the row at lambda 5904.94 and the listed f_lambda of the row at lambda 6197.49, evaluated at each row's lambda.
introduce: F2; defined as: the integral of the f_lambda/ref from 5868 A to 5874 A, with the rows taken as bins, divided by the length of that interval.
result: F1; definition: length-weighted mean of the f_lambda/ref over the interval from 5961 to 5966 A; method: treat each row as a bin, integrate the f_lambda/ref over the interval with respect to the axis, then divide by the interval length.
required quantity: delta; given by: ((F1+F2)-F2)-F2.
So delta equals 0.05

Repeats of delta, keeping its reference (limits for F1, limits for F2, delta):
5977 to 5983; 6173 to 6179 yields 0.16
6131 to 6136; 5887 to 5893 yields 0.02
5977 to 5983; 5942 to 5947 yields 0.08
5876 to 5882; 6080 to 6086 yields 0.17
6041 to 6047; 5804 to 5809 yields -0.19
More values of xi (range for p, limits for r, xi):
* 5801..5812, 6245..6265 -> -4.67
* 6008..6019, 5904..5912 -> -4.70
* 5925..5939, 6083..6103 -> -4.67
